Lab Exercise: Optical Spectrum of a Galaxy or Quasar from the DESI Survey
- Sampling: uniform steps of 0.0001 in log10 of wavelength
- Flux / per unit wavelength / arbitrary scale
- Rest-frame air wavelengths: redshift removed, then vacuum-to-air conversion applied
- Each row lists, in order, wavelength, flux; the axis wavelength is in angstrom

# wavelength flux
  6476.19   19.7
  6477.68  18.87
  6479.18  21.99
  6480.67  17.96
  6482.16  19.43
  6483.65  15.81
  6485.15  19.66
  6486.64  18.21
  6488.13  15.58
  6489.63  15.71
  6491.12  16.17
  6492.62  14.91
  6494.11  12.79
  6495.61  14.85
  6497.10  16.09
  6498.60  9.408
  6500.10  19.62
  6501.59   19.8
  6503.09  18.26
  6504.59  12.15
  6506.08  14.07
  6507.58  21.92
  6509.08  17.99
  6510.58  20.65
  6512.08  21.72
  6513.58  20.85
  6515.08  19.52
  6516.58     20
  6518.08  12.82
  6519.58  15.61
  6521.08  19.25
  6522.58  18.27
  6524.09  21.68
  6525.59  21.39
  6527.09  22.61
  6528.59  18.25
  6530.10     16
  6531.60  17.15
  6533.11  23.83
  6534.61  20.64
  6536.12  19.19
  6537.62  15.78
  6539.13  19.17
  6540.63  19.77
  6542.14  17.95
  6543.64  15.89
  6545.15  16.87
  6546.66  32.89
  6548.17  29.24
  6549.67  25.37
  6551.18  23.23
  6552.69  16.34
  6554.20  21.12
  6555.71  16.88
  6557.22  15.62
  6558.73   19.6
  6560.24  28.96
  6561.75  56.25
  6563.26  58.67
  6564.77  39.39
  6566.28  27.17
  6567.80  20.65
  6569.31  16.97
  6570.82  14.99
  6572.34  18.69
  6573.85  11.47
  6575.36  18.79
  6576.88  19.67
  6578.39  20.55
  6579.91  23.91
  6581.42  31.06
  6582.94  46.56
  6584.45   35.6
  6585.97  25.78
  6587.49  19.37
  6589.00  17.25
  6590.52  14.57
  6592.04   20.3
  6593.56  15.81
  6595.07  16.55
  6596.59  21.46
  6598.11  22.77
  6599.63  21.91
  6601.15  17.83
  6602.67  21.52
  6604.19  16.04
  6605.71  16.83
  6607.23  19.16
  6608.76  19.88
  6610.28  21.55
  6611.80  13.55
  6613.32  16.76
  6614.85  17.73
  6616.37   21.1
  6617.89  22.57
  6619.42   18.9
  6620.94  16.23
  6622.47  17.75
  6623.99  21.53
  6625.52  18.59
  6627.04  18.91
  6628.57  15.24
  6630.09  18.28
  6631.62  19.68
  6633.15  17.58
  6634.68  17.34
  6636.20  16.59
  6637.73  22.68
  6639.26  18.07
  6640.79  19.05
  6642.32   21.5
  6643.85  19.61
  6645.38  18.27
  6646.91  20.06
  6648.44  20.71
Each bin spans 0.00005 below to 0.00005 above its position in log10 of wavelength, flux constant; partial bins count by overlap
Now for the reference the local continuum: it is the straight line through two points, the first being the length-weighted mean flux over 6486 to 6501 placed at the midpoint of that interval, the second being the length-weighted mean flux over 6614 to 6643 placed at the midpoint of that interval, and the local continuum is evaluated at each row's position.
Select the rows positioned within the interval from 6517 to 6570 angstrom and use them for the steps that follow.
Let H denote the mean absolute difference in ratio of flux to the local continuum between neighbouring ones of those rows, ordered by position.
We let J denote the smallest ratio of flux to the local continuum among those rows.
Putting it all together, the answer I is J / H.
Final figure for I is 3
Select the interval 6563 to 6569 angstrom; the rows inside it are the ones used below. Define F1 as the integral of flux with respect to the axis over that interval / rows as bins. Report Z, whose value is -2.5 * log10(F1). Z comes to -5.75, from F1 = 199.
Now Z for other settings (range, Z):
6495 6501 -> -4.90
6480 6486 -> -5.10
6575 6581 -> -5.27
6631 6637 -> -5.07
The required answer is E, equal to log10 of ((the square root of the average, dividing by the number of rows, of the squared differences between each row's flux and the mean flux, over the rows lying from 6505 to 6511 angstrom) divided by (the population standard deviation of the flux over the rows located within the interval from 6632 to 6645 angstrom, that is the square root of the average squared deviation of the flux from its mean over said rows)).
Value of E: 0.18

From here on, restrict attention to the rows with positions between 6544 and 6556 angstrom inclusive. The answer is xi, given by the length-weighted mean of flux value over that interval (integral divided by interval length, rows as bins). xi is 23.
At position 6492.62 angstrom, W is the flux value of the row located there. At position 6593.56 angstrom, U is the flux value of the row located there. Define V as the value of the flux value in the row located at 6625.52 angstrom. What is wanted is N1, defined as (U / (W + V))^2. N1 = 0.22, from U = 15.81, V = 18.59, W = 14.91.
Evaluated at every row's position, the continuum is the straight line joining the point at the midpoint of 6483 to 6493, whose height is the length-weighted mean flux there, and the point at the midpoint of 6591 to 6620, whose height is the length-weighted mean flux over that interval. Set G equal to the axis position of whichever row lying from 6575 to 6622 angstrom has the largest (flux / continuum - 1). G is 6582.94 angstrom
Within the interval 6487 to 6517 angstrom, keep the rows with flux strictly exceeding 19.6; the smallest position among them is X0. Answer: 6500.10 angstrom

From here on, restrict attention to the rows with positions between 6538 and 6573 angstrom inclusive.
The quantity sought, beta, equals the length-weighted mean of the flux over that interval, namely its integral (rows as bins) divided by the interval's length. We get 25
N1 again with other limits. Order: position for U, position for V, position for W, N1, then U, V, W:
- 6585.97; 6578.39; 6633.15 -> 0.46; 25.78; 20.55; 17.58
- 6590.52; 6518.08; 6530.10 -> 0.26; 14.57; 12.82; 16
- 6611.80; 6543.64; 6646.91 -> 0.14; 13.55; 15.89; 20.06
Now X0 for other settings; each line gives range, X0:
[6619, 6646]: 6623.99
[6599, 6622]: 6599.63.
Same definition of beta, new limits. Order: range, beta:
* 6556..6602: 25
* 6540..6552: 23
